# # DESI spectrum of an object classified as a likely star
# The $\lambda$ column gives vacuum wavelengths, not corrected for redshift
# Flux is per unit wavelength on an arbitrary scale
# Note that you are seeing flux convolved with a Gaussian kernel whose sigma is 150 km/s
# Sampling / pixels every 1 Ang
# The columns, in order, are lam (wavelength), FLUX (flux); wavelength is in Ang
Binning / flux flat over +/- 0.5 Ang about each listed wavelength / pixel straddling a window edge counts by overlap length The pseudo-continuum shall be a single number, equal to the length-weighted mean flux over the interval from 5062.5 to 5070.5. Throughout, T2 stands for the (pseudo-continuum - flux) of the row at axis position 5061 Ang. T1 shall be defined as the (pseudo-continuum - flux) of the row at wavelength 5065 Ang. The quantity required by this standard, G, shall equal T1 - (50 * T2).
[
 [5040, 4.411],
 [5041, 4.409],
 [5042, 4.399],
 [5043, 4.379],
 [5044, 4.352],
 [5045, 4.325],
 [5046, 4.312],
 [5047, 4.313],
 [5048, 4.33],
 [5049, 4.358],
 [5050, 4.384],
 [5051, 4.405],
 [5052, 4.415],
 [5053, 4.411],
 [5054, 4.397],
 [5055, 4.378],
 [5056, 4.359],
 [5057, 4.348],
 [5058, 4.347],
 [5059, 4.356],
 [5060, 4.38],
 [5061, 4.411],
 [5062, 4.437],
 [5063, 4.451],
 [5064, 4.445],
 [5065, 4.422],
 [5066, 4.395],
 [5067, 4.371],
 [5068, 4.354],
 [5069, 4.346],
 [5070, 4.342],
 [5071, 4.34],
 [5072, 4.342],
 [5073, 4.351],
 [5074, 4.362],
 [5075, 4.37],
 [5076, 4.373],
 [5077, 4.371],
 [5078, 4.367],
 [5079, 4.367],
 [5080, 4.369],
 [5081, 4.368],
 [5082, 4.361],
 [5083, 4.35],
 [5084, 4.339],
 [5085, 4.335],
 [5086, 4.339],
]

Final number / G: 1.0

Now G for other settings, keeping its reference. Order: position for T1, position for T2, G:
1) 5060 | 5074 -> -1.4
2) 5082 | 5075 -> -1.0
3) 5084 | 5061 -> 1.1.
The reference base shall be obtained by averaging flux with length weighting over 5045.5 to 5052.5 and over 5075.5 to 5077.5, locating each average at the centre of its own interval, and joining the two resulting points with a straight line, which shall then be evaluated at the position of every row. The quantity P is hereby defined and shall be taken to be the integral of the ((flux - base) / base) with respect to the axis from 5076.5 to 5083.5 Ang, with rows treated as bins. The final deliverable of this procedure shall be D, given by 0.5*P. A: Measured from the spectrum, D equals -0.0071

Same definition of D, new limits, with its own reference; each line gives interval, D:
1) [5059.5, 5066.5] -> 0.0435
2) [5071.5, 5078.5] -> -0.0072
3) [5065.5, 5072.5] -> -0.0103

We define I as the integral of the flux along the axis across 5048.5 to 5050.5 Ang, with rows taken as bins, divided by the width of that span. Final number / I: 4.37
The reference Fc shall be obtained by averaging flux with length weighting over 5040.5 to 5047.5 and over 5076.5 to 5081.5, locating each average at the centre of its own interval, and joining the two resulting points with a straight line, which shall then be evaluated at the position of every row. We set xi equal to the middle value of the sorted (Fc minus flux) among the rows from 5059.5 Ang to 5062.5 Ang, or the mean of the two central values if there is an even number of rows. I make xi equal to -0.049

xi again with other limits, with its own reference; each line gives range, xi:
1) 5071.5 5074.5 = 0.015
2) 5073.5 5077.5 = -0.003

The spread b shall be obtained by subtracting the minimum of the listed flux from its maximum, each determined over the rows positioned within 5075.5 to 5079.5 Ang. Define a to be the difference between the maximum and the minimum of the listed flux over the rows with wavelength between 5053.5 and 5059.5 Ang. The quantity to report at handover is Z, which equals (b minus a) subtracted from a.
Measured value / 0.094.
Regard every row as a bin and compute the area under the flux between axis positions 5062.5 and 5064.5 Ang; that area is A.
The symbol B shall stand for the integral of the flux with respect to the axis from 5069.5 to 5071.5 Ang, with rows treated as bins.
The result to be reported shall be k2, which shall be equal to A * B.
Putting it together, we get 77.2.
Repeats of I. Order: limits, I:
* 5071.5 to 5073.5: 4.35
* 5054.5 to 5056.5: 4.37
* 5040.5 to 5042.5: 4.40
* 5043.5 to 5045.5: 4.34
